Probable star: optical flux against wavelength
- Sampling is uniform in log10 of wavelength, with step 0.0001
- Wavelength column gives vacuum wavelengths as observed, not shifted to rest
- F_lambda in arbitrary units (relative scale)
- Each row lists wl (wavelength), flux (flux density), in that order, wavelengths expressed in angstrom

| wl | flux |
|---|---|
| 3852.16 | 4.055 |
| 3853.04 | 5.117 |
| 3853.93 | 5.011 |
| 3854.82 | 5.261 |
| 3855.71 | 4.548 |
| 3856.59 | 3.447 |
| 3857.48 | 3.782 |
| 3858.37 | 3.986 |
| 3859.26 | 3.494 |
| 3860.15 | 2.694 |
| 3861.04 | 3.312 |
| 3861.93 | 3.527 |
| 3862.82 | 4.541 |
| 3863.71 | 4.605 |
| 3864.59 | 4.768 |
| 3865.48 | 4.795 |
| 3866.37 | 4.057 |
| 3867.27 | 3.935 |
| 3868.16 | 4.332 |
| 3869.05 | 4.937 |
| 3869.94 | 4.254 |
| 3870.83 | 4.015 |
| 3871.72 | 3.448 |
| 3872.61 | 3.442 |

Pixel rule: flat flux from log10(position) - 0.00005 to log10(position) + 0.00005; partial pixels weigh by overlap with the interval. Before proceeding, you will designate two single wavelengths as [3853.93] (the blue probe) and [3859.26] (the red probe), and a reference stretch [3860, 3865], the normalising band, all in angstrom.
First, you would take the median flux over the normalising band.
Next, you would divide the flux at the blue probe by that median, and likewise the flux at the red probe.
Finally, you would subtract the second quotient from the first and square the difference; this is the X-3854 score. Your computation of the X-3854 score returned 0.14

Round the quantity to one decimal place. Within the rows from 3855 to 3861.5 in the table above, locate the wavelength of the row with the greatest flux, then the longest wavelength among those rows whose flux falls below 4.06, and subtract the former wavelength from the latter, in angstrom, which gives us 5.3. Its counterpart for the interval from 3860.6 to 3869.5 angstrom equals -1.8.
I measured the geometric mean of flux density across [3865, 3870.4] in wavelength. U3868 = 4.4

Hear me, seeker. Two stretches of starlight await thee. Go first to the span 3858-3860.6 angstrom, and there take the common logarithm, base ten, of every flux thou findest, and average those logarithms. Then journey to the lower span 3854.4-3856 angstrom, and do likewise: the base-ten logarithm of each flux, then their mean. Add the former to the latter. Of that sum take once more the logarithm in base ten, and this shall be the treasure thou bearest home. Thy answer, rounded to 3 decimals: 0.084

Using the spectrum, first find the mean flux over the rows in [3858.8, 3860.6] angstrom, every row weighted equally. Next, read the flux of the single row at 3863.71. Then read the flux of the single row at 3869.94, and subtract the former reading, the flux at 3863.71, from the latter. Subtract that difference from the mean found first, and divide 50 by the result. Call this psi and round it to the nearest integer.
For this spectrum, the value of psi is 15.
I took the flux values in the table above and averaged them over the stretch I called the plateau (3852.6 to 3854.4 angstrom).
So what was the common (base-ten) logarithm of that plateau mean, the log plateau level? 0.704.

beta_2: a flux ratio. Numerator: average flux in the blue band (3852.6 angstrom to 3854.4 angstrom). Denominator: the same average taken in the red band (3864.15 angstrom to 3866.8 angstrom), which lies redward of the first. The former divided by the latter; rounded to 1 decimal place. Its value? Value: 1.1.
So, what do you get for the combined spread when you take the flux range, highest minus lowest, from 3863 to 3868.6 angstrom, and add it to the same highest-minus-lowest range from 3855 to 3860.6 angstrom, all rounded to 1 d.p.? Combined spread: 2.7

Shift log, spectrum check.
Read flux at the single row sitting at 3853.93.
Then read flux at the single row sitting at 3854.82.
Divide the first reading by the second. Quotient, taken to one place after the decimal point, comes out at 1.0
